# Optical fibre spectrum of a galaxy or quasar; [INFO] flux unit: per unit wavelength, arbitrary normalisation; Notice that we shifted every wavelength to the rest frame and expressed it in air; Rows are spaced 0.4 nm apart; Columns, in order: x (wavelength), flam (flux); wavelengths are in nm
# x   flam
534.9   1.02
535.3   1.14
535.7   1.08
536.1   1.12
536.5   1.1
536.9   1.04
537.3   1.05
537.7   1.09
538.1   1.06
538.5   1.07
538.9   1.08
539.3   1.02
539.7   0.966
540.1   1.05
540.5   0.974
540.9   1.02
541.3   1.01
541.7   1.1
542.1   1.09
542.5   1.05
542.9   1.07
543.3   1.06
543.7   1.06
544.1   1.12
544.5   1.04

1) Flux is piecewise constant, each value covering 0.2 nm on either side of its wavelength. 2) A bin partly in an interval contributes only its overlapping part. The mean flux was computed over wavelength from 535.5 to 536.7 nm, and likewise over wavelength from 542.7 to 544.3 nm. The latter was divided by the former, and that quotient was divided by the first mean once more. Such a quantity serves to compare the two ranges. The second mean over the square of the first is 0.890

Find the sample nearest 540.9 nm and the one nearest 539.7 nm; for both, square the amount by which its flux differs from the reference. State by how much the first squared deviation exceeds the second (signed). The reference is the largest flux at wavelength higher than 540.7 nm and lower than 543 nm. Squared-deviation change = -0.0116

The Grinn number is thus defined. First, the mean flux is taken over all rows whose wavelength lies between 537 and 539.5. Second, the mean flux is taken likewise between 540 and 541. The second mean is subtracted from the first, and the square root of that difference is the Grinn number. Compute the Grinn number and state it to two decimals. 0.22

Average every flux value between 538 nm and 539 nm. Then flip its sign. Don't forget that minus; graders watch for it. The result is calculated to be -1.07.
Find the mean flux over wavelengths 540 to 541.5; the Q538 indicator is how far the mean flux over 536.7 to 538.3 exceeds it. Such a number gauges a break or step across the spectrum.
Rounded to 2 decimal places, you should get 0.05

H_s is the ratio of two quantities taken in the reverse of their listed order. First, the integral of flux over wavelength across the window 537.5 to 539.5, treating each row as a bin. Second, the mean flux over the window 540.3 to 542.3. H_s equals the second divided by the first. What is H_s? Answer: 0.488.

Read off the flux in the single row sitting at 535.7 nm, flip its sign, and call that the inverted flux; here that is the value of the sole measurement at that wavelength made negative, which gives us -1.08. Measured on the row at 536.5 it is -1.10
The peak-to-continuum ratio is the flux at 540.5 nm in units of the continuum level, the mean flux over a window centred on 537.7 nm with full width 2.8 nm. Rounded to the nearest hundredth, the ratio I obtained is 0.91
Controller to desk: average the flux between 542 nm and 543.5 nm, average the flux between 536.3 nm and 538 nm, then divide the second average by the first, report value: 1.00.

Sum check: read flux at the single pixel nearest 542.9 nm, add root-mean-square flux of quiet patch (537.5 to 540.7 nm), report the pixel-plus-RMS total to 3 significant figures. 2.11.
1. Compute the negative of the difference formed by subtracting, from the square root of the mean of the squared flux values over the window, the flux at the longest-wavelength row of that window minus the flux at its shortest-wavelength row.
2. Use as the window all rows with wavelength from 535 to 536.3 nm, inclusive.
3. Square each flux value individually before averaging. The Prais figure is -1.13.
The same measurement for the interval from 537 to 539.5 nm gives -1.09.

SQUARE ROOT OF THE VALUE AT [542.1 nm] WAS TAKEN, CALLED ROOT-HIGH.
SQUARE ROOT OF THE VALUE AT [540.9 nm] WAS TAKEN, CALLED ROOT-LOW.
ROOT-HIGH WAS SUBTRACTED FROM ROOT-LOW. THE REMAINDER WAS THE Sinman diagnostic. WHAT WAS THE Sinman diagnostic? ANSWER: -0.034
